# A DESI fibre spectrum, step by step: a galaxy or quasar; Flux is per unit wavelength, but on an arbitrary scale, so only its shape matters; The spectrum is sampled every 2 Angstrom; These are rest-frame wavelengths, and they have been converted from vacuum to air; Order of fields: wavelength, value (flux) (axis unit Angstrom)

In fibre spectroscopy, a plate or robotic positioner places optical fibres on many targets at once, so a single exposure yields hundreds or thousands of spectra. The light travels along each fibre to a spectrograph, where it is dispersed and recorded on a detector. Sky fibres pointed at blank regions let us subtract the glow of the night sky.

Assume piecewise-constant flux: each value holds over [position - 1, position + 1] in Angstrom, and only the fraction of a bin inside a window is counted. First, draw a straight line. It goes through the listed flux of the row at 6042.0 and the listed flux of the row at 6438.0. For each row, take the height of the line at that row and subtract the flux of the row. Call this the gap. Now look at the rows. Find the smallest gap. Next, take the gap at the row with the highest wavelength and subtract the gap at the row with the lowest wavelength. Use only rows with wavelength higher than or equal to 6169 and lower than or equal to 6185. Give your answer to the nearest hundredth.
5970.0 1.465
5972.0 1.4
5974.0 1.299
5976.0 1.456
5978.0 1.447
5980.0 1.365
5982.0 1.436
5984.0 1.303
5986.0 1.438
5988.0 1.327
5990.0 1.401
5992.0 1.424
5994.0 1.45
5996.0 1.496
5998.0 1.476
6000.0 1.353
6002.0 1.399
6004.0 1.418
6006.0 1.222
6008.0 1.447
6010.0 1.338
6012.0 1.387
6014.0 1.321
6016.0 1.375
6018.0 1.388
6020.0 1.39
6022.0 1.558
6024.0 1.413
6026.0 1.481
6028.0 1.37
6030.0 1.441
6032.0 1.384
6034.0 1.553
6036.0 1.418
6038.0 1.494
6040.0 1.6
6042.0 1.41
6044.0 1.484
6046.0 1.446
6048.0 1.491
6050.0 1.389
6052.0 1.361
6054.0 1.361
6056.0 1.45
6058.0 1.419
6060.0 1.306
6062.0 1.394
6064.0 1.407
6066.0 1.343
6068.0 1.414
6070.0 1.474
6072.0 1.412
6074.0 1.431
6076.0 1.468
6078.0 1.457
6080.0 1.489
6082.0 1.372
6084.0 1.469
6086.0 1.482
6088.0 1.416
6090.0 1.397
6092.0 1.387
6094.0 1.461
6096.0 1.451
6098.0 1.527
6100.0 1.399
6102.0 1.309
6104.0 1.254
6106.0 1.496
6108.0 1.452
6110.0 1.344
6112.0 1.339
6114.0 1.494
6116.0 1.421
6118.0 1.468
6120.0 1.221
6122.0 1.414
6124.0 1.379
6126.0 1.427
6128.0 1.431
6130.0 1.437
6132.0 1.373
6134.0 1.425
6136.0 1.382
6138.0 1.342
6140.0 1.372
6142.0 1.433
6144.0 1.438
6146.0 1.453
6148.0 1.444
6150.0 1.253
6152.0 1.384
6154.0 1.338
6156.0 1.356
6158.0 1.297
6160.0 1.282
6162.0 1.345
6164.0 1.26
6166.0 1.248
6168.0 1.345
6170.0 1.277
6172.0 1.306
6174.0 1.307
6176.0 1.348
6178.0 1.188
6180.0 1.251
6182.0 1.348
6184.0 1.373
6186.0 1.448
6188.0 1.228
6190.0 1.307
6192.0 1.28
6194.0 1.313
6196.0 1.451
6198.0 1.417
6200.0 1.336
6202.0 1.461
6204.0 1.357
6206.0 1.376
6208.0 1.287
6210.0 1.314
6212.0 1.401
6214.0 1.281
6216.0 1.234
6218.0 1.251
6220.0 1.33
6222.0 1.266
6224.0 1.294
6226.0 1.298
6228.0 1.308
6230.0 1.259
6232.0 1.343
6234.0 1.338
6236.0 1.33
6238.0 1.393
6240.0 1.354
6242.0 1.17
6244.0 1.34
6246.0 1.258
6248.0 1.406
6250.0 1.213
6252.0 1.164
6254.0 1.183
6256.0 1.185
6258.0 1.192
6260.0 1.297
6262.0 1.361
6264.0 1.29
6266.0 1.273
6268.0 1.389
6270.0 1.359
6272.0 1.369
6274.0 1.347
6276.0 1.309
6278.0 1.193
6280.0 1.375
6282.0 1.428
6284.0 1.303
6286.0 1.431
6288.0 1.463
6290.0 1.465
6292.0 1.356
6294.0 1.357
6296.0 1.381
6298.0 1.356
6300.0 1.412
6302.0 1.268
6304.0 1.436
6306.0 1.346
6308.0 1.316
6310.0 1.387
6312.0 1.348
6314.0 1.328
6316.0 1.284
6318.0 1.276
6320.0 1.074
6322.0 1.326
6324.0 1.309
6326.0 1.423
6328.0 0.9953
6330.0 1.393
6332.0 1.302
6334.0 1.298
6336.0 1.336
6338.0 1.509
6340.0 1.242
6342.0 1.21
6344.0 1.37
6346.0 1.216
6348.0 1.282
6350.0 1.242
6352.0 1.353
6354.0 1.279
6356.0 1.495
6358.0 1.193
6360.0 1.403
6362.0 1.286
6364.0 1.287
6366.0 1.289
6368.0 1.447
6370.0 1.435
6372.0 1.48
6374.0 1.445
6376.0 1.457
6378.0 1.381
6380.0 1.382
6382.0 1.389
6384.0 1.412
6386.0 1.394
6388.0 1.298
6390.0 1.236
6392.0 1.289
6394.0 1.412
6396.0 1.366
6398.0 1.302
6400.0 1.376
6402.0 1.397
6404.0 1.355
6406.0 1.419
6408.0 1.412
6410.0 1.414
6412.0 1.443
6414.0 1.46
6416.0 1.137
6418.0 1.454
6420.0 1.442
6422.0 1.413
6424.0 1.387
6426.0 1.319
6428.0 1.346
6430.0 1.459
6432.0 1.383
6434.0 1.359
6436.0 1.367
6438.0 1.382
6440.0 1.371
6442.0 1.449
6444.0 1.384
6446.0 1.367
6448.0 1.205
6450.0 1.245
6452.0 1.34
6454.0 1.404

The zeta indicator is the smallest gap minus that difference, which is 0.12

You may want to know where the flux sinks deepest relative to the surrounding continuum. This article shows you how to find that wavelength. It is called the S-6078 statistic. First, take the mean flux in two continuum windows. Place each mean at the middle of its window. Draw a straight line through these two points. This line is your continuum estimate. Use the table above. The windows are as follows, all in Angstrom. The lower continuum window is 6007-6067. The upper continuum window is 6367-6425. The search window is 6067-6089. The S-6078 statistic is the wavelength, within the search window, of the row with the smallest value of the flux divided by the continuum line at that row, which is 6082.0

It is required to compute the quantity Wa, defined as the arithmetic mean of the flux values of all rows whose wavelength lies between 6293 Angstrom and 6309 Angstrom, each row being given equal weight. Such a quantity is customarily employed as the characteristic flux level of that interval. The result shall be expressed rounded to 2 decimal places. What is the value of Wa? 1.36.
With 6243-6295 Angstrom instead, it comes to 1.32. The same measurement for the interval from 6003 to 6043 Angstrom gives 1.42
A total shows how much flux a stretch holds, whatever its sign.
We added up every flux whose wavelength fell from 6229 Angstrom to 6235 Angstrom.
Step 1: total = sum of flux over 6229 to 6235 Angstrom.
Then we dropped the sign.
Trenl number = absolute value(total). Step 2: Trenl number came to 3.9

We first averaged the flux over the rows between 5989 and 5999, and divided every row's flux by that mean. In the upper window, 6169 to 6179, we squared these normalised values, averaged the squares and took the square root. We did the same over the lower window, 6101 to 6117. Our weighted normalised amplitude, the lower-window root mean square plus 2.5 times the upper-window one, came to 3.18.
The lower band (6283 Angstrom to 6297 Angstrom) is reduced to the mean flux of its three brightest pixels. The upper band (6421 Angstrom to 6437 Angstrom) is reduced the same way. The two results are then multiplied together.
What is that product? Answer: 2.06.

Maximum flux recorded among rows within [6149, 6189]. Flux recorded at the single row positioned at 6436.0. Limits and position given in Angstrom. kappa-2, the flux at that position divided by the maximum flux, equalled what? 0.94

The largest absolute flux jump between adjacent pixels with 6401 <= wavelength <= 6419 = 0.32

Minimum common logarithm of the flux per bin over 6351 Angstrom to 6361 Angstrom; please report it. 0.077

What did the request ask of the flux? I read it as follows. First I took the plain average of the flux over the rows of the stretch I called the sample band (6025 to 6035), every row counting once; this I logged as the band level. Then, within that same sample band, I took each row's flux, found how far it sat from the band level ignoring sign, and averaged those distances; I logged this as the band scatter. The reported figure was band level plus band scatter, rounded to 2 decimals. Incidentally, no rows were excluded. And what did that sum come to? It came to 1.50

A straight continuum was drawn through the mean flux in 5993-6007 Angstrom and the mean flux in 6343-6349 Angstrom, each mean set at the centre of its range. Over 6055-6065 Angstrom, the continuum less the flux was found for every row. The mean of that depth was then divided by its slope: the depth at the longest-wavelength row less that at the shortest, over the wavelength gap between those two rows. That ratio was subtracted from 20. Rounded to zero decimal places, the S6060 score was 23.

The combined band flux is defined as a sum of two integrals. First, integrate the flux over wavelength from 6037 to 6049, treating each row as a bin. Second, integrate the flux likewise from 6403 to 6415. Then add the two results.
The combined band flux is 34.9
